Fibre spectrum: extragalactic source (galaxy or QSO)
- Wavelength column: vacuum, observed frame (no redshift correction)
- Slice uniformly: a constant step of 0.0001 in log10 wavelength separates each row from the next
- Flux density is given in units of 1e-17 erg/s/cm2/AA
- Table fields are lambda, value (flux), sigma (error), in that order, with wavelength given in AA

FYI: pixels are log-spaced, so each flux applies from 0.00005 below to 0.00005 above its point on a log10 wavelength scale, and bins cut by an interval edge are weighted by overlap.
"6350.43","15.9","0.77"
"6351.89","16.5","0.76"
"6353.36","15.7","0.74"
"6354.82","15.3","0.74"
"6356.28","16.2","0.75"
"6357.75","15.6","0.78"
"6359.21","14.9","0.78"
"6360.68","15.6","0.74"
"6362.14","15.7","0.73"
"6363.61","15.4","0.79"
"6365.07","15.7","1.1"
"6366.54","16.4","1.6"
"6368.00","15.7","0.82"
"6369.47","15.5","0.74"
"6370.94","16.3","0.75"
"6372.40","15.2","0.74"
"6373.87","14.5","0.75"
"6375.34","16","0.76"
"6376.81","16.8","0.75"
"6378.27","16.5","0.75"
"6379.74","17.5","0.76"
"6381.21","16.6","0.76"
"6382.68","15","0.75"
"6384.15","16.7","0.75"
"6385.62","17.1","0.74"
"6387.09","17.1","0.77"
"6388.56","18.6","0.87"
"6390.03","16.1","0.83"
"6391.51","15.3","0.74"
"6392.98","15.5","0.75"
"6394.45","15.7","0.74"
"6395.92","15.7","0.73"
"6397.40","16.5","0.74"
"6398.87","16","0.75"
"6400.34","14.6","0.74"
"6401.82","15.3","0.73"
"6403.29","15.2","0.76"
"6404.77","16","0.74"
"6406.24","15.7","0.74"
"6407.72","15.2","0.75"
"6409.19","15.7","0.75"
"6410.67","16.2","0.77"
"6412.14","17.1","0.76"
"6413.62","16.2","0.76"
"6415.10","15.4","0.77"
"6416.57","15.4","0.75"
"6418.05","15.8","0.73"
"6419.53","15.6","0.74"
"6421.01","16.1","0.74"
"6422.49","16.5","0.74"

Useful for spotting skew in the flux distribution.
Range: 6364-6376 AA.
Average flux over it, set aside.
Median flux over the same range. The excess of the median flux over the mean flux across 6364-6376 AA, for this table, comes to 0.04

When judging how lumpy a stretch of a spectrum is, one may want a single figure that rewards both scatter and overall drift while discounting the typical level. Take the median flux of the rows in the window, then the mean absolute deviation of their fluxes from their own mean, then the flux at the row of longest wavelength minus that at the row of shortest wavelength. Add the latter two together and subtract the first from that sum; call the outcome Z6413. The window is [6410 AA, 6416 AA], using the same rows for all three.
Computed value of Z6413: -16.6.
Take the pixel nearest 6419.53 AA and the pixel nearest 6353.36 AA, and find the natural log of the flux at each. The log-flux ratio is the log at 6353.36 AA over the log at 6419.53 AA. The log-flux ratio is 1.002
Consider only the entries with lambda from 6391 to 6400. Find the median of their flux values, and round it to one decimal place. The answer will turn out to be 15.7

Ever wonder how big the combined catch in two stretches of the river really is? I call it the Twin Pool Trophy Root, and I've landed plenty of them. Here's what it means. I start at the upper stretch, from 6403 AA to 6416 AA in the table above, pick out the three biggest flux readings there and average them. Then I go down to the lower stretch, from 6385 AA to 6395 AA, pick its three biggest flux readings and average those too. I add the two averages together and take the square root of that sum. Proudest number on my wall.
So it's 5.84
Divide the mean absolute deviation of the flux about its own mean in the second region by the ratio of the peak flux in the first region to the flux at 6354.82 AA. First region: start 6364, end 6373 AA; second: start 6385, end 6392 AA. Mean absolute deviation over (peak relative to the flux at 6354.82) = 0.9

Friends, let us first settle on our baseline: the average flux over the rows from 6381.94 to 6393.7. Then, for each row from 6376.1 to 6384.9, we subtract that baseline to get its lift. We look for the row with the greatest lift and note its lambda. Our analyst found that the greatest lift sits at 6379.74 AA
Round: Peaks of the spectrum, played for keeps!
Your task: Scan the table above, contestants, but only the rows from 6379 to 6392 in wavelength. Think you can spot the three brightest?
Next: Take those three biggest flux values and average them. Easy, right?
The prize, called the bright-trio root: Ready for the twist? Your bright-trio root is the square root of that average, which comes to 4.21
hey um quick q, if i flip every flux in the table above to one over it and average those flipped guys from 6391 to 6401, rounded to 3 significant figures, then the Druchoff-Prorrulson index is 0.0641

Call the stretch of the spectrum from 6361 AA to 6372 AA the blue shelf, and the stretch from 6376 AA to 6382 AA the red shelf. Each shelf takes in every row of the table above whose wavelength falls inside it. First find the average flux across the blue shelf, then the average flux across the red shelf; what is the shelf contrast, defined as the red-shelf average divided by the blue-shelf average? 1.07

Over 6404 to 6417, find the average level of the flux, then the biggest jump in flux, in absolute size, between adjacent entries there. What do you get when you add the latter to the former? 16.8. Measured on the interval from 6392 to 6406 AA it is 17.0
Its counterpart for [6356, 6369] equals 16.4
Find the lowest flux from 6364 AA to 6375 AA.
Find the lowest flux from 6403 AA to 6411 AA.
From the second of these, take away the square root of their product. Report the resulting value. 0.35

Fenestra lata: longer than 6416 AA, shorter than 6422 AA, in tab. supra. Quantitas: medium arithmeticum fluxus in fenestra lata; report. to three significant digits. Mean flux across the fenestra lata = 15.7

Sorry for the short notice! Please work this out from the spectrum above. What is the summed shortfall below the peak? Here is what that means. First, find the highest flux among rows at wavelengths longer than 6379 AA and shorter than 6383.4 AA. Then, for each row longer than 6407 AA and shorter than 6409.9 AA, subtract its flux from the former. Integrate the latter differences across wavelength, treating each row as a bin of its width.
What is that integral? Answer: 6.0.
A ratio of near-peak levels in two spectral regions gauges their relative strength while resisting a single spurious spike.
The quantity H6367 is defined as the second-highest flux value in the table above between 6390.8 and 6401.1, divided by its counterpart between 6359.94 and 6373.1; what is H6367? 0.982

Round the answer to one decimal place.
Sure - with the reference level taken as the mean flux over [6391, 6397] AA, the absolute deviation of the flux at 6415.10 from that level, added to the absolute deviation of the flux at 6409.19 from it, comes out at 0.3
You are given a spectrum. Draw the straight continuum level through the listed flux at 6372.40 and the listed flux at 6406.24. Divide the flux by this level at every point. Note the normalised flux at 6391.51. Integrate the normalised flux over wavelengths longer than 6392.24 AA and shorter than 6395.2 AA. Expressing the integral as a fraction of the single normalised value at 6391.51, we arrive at 3.0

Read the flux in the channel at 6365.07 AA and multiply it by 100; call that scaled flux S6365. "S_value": 1570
